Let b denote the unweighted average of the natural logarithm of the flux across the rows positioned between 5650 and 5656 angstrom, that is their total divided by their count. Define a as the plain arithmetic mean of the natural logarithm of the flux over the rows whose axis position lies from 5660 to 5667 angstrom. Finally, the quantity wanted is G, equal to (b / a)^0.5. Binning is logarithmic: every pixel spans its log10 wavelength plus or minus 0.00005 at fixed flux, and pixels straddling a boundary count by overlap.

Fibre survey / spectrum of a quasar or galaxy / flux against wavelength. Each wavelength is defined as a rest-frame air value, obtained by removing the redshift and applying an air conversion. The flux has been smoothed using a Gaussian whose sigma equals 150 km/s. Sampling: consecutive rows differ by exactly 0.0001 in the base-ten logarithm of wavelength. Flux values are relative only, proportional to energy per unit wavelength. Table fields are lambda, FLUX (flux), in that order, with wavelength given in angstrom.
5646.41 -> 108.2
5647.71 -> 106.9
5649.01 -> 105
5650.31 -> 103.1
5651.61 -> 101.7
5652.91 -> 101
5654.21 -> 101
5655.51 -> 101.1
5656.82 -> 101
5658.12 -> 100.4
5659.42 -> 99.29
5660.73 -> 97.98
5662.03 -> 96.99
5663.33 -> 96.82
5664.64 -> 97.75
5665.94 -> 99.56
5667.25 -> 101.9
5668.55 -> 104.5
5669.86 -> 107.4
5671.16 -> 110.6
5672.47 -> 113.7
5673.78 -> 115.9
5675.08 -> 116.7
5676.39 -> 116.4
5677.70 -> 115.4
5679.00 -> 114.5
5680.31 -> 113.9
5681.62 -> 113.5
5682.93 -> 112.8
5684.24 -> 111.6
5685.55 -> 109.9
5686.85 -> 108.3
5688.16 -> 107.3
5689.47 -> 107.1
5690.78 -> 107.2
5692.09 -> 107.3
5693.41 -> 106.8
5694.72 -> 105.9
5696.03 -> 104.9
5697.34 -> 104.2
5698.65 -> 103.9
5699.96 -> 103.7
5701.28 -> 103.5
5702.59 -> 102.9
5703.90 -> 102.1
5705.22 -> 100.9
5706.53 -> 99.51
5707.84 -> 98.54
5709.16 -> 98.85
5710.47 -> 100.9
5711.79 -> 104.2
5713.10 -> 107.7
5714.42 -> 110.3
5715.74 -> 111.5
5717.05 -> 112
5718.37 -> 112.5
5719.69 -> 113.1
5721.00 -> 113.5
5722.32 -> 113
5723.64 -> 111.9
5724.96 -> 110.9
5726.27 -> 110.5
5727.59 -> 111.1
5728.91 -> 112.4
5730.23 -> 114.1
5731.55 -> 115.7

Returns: 1.00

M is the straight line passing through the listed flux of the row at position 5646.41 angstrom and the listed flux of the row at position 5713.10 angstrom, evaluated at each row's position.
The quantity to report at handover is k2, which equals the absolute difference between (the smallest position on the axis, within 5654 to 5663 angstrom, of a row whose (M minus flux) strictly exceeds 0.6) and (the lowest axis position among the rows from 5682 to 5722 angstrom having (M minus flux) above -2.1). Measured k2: 31.3 angstrom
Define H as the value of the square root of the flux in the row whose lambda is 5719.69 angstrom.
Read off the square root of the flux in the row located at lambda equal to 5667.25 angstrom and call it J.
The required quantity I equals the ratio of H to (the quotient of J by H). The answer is 11.2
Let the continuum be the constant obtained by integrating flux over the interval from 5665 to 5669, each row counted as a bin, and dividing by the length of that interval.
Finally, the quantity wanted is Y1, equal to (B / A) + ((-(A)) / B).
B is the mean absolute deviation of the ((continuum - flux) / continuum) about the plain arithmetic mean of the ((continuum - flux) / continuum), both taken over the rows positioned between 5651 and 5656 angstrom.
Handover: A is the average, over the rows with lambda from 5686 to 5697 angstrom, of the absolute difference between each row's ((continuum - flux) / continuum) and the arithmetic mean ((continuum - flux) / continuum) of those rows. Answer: -2.6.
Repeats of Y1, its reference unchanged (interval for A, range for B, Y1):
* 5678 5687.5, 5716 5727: -1.7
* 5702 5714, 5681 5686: -1.3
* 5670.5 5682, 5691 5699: -0.4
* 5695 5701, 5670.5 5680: 3.9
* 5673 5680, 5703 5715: 4.7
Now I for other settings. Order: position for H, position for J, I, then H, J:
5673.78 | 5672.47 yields 10.9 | 10.8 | 10.7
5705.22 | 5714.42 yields 9.6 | 10.0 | 10.5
